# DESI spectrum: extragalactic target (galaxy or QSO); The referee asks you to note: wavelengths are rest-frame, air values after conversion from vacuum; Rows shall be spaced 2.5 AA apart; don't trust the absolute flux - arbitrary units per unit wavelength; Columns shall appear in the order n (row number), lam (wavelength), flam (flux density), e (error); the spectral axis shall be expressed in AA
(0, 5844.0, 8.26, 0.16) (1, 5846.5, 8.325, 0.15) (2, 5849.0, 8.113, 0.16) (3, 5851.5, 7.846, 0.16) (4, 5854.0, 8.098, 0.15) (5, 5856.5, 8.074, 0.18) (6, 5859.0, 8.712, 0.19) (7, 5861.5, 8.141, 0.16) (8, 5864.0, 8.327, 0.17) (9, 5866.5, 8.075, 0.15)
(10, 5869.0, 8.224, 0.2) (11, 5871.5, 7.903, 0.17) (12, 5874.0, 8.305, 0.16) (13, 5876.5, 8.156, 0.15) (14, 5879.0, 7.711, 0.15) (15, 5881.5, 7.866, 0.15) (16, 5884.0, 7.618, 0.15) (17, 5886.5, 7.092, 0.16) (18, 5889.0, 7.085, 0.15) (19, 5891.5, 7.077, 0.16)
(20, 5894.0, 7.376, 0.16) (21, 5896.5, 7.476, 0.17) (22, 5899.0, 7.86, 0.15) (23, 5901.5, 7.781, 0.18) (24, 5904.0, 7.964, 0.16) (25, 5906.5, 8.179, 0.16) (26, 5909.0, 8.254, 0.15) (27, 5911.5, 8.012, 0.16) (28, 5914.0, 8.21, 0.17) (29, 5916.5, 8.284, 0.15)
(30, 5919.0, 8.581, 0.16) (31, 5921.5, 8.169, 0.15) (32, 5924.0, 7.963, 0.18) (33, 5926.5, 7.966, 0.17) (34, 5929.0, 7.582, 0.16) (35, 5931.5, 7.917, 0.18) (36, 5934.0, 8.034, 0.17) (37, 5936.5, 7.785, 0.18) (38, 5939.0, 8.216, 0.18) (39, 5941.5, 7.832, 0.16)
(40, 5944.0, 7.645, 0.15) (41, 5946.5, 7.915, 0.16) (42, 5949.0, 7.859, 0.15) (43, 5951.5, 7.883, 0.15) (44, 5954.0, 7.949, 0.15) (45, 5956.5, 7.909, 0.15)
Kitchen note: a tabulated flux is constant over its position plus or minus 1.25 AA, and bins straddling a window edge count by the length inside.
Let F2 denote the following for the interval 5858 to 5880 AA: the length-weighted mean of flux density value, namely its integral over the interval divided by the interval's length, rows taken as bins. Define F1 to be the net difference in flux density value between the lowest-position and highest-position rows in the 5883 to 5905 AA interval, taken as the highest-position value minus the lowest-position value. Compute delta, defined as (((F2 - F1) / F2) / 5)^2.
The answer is 0.037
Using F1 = 0.3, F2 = 8.17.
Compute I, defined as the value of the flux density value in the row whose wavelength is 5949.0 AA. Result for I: 7.859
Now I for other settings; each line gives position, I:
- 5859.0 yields 8.712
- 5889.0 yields 7.085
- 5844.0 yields 8.26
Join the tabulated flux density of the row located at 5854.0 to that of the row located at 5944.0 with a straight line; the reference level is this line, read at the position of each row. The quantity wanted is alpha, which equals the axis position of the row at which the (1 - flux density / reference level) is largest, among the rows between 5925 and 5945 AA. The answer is 5929.0 AA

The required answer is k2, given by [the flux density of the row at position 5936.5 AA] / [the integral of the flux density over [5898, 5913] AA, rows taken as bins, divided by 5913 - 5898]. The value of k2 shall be 0.97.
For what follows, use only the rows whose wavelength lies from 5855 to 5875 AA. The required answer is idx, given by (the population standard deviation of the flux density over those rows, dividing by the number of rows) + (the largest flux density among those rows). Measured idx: 8.9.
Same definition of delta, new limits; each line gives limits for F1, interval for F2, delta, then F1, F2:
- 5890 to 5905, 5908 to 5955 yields 0.032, 0.9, 8.00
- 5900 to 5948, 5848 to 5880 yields 0.039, 0.1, 8.13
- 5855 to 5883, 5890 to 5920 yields 0.042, -0.2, 7.91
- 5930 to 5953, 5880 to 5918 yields 0.040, 0.0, 7.75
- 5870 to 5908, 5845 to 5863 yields 0.037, 0.3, 8.19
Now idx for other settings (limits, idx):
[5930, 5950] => 8.4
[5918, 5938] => 8.9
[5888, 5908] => 8.6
